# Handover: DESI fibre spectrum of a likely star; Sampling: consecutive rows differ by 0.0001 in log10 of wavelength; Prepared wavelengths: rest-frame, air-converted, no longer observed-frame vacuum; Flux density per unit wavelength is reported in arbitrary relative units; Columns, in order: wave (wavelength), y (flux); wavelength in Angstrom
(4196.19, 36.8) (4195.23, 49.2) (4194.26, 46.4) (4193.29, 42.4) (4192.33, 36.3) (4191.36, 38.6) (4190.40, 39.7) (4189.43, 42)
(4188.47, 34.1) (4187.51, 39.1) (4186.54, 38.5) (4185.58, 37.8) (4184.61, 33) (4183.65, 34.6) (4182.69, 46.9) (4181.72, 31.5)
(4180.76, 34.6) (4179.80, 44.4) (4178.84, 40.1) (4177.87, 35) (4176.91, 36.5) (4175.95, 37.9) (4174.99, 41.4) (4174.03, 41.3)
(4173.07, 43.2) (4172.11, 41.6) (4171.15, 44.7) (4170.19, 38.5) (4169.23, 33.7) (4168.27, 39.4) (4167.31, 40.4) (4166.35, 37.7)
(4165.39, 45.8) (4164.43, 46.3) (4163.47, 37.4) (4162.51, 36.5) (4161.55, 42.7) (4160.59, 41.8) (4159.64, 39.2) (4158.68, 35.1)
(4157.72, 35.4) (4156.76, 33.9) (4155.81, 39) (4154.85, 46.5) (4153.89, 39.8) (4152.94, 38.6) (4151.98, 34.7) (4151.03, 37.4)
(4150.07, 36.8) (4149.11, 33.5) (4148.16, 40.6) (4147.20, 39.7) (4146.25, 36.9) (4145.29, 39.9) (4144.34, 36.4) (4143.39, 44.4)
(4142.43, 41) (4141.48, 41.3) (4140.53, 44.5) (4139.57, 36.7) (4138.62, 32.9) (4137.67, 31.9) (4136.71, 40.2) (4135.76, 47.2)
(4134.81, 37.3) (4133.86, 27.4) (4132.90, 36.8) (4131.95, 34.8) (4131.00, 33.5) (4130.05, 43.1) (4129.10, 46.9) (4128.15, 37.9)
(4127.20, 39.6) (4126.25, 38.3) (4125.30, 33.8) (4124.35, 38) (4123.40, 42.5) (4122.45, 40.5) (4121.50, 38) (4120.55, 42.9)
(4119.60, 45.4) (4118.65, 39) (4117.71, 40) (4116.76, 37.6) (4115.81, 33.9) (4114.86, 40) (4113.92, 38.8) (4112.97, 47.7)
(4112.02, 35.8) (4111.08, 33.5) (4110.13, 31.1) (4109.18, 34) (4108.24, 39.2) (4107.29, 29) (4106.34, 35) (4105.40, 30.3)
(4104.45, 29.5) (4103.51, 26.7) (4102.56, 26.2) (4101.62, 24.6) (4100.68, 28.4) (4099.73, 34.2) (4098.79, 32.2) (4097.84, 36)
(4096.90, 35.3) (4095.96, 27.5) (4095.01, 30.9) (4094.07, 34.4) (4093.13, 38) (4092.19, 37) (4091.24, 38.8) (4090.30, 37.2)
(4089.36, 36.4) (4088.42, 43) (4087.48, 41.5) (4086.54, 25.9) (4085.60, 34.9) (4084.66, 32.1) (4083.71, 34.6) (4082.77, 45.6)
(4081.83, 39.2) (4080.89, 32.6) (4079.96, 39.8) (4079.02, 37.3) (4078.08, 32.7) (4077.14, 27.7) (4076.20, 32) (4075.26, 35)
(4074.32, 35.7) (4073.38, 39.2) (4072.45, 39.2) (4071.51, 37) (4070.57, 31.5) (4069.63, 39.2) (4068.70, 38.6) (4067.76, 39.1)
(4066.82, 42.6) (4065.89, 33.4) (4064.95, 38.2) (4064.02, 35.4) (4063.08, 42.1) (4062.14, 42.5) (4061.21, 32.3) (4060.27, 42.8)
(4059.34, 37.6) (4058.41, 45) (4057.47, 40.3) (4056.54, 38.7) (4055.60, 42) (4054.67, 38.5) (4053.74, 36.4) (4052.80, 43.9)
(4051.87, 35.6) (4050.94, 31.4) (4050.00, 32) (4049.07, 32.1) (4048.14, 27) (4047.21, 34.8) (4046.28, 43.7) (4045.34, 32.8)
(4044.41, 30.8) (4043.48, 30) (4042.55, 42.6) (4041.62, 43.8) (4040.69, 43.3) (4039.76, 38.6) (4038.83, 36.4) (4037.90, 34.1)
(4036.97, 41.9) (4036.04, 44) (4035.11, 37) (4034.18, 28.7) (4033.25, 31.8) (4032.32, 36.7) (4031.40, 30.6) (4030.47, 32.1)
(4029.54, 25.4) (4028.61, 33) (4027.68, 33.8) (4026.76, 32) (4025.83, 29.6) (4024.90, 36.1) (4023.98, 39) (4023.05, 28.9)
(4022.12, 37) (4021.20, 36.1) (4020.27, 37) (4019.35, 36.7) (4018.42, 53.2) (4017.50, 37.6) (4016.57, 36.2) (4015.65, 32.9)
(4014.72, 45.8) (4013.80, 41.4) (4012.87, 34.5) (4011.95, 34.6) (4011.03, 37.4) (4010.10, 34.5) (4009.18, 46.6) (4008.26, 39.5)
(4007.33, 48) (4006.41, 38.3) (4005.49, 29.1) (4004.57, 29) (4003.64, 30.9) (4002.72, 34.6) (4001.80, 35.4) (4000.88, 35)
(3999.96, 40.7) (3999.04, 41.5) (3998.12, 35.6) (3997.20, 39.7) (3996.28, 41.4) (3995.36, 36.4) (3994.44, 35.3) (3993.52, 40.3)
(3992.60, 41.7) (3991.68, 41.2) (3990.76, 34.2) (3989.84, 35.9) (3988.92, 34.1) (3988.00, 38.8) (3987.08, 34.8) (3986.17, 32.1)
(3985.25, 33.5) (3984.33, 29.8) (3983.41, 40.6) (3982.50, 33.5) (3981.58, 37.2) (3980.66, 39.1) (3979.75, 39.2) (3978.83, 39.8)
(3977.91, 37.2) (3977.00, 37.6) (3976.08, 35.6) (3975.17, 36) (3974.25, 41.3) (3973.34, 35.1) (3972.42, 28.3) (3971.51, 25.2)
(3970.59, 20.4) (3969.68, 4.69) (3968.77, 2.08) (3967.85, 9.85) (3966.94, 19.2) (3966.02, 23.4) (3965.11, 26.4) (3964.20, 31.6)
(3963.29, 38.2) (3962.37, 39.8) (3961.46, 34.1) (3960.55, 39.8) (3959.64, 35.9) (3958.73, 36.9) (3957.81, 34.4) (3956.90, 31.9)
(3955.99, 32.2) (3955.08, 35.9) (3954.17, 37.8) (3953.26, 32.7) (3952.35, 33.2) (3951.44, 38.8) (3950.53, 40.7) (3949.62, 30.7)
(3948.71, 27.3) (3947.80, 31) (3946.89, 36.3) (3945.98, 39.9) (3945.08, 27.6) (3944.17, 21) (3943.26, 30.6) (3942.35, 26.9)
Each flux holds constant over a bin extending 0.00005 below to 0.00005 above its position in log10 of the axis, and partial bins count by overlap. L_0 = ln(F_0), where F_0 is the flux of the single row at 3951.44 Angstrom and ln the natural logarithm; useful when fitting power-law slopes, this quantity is 3.66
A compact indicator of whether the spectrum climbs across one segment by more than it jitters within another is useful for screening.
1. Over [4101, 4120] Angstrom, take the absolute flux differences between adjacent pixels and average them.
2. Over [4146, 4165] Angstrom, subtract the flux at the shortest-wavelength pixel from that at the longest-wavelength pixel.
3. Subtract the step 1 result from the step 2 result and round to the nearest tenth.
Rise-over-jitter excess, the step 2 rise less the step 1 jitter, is 5.1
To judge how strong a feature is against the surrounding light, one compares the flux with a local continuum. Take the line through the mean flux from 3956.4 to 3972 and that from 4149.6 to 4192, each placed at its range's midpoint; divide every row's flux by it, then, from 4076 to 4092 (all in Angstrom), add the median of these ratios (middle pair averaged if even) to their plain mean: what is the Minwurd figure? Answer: 2.13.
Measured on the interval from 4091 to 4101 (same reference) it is 1.98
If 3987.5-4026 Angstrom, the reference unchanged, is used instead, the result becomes 2.52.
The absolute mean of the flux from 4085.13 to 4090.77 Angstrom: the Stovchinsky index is 36.5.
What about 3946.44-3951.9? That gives 34.1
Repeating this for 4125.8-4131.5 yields 39.9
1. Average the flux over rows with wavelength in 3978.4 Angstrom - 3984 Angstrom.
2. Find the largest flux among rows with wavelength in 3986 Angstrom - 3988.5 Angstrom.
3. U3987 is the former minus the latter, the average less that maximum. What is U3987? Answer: -1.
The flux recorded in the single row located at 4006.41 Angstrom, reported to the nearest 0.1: 38.3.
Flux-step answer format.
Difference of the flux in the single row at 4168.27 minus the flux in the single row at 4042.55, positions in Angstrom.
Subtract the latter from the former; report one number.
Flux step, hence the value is -3.2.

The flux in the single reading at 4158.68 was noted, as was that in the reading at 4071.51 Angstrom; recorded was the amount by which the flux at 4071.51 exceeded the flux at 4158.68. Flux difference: 1.9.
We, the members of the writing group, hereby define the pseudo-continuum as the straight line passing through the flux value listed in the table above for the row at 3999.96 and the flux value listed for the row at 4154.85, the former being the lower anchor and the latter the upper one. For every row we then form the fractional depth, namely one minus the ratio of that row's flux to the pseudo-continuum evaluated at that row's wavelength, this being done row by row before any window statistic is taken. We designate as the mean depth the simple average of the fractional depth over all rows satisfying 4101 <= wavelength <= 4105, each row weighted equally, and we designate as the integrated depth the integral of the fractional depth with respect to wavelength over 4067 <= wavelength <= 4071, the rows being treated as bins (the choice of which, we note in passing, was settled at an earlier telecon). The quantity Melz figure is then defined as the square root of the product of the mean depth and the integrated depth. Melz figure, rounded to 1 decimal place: 0.5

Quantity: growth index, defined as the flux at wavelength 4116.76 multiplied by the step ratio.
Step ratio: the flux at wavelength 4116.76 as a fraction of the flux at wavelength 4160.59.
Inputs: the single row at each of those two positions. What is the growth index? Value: 34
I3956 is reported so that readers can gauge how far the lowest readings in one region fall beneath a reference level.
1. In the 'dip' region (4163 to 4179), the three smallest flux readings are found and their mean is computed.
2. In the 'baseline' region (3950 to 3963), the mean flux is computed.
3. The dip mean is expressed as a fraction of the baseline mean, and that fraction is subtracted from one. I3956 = 0.026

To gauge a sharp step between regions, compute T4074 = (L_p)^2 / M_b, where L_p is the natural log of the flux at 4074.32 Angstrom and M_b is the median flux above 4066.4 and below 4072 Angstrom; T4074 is 0.33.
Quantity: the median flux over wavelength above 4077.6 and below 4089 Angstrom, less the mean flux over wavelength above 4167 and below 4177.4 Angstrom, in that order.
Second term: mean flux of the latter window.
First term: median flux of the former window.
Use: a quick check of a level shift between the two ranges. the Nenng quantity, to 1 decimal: -3.8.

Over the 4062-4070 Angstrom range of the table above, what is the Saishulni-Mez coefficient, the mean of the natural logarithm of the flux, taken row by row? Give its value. 3.66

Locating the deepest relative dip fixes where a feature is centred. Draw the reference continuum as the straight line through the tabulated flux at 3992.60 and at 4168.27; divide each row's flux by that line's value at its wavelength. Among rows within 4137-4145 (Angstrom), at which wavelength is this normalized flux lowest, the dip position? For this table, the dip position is 4137.67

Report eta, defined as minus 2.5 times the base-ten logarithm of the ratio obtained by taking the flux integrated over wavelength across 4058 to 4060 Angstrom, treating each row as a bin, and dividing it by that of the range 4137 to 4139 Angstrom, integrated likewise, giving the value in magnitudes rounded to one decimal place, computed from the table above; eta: -0.2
